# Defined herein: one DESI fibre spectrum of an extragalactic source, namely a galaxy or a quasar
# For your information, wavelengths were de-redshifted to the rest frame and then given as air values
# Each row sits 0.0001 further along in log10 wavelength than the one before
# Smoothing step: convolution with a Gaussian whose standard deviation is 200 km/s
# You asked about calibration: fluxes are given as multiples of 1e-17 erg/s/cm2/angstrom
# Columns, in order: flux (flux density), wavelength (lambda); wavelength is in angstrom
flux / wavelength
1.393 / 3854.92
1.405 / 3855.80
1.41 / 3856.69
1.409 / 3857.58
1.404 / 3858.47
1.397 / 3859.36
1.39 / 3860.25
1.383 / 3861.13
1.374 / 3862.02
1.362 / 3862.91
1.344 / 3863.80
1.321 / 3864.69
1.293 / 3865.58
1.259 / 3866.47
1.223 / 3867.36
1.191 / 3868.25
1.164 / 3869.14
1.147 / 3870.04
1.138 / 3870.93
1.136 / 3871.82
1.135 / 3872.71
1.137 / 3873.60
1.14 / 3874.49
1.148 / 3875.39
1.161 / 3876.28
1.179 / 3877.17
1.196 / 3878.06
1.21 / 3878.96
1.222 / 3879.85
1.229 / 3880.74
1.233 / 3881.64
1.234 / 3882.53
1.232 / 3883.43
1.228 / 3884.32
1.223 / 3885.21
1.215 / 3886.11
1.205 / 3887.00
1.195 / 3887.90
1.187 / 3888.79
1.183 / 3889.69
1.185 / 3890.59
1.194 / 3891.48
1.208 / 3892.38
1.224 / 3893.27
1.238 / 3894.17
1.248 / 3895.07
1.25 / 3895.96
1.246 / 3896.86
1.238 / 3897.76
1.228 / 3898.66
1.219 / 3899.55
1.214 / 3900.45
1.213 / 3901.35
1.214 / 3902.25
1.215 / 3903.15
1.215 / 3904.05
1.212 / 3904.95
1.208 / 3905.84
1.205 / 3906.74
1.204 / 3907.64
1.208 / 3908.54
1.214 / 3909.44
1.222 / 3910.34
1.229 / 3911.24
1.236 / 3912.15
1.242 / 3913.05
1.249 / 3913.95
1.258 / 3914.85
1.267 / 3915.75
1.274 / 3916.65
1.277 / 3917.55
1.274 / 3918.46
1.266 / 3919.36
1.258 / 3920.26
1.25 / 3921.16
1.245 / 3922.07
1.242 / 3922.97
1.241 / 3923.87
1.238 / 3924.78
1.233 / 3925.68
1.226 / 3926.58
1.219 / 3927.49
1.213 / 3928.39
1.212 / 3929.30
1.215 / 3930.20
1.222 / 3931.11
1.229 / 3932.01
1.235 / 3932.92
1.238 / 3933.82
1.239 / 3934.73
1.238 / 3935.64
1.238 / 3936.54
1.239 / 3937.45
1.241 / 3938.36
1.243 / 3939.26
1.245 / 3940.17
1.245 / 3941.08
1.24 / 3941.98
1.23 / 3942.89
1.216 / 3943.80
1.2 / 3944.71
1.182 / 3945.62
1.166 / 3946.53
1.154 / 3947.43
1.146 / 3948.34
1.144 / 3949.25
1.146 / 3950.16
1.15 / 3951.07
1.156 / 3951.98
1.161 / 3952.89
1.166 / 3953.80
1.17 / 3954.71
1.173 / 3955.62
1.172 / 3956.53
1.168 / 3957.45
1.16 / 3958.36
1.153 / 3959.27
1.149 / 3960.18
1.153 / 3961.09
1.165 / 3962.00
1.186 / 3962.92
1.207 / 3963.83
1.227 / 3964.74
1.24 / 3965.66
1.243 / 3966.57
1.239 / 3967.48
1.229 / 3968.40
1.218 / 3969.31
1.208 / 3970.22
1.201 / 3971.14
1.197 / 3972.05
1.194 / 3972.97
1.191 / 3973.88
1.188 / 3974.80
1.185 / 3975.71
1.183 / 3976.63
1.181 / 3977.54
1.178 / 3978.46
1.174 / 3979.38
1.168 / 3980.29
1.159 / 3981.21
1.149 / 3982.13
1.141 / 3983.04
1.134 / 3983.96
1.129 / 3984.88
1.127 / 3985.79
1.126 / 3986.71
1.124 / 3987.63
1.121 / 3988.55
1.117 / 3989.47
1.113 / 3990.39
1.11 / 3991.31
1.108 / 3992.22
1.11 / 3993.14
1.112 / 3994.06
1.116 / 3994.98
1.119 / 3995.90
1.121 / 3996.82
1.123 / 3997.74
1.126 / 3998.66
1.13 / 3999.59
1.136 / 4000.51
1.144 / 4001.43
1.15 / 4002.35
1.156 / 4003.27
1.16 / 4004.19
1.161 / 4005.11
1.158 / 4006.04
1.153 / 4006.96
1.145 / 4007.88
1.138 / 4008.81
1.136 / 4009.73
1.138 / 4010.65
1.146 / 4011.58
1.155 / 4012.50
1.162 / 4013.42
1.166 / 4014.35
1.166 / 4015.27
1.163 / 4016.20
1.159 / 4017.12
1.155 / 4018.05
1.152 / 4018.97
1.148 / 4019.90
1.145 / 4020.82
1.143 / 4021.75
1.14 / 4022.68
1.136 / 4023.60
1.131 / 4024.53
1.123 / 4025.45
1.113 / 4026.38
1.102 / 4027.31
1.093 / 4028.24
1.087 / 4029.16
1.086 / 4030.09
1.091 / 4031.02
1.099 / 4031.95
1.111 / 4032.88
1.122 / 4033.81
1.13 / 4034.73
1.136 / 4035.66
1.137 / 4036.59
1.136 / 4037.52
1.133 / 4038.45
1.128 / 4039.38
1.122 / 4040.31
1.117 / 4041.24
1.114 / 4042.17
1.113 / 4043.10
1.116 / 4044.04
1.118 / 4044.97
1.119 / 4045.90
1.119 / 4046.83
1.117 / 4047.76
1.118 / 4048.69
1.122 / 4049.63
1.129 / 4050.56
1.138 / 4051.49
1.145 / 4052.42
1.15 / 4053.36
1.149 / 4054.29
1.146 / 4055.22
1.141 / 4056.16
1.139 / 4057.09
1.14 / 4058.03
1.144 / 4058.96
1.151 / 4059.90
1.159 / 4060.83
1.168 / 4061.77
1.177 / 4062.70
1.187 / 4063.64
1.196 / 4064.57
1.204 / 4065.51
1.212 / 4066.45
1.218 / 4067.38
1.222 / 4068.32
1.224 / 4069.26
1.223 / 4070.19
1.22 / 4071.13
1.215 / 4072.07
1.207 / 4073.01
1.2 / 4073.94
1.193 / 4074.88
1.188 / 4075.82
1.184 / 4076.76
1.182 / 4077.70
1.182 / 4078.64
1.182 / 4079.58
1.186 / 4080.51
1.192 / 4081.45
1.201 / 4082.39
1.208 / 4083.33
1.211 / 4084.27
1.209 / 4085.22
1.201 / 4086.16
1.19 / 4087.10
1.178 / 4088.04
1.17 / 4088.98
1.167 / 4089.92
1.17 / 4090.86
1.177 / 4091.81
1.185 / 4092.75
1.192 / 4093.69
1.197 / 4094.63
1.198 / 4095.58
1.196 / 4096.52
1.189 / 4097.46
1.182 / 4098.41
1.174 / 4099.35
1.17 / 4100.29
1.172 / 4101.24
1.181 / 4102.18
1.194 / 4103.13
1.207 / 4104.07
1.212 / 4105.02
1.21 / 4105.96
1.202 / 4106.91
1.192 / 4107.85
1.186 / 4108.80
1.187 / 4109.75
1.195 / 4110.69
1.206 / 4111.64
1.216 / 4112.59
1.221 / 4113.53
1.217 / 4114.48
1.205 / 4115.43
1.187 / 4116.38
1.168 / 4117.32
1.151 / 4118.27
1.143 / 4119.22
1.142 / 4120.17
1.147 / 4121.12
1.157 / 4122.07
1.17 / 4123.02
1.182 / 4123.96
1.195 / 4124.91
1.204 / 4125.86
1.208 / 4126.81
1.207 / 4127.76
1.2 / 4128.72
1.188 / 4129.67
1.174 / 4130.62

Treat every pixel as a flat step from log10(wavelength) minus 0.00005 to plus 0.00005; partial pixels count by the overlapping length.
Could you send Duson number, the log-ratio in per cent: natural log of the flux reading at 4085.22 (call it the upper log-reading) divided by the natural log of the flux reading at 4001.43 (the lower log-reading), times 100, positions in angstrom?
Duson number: 141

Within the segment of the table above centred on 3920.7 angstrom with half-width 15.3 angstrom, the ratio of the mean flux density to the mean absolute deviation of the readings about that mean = 74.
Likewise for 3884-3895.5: 69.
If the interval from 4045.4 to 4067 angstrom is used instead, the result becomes 54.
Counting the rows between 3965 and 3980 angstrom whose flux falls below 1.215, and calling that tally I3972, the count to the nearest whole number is 11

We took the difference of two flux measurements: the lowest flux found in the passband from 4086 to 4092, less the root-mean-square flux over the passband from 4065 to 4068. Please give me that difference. -0.04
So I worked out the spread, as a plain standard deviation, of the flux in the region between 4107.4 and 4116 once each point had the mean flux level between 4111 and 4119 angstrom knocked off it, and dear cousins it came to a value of 0.013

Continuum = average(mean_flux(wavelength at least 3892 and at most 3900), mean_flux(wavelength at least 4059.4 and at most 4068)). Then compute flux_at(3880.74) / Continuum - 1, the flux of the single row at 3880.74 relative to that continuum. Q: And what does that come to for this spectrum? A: 0.016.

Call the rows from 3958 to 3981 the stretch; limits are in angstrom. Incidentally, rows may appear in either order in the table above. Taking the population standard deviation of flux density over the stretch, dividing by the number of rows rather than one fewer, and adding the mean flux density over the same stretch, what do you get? 1.220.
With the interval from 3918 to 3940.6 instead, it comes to 1.252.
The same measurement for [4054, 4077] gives 1.214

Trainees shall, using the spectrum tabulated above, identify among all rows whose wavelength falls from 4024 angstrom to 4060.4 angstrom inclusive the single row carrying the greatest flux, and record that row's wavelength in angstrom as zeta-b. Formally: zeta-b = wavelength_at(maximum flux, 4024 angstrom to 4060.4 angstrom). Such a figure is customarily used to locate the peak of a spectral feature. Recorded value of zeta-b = 4059.90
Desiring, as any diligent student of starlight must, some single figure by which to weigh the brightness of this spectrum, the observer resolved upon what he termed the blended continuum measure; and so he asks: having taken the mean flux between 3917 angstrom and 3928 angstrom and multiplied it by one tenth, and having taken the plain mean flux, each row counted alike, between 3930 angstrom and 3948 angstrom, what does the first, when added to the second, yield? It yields 1.35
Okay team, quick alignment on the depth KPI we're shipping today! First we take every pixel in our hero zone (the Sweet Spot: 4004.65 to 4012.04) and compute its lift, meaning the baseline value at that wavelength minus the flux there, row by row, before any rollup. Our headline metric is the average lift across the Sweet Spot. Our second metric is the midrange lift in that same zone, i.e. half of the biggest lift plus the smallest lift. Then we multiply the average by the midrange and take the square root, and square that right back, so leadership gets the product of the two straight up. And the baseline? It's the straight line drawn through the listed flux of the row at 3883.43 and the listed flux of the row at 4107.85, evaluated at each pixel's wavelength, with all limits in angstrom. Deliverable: 0.0039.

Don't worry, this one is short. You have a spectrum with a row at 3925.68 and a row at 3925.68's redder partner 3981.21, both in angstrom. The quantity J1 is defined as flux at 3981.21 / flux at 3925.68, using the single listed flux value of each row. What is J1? 0.94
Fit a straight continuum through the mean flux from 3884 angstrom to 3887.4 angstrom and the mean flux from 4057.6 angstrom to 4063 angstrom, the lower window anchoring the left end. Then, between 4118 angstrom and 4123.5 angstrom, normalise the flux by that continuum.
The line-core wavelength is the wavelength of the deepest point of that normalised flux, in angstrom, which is 4120.17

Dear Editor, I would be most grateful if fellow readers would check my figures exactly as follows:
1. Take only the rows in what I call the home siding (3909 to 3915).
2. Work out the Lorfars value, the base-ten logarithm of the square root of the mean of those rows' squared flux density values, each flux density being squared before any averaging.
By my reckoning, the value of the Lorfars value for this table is 0.092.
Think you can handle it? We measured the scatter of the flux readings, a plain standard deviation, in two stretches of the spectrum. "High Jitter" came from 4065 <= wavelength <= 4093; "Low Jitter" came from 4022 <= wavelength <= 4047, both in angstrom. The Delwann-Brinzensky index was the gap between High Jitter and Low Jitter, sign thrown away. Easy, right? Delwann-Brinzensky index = 0.001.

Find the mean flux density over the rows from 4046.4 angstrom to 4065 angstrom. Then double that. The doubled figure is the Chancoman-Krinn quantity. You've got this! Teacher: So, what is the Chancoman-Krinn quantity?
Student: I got 2.29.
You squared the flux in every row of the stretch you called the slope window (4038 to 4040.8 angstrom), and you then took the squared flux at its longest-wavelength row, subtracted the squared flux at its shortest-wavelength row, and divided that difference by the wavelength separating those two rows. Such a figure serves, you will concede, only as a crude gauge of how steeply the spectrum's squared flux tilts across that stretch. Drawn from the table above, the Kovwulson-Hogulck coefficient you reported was -0.013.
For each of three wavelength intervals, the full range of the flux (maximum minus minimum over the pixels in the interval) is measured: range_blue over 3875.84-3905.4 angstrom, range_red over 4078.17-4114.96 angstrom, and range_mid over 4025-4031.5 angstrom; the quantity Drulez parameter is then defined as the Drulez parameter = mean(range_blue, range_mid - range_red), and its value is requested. 0.036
